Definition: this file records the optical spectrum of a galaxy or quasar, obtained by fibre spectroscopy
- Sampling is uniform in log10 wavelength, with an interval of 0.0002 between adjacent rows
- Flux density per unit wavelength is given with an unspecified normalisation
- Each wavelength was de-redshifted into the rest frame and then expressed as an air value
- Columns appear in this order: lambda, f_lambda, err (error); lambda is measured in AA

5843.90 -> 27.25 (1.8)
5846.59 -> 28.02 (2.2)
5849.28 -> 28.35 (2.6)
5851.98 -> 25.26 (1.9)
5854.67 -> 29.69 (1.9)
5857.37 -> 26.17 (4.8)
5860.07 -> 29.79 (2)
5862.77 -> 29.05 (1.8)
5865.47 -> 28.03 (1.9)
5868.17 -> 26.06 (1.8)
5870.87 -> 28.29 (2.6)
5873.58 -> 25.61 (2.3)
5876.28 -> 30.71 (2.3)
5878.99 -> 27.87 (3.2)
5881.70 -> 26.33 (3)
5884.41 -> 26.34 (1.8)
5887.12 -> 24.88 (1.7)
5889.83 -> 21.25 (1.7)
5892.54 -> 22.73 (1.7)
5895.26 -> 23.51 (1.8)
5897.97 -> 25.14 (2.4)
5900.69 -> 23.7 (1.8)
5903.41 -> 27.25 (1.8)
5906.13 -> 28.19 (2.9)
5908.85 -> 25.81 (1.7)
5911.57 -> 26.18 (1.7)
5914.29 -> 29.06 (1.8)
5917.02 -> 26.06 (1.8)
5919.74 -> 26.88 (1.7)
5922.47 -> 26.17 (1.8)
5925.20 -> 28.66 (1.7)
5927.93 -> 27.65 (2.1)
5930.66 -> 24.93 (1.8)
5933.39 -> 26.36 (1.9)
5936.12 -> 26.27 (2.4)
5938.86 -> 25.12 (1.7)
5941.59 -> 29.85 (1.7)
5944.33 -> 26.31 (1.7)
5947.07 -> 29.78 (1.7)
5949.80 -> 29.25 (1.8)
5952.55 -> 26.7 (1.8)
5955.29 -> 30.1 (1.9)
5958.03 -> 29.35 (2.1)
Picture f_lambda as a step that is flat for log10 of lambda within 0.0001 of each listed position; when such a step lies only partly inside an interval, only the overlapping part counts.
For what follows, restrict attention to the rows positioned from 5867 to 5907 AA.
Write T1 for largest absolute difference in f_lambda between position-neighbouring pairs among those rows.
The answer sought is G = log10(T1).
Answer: 0.71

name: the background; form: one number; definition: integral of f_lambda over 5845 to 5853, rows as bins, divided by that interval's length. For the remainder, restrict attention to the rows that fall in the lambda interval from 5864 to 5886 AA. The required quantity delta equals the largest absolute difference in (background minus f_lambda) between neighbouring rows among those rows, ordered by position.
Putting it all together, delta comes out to 5.1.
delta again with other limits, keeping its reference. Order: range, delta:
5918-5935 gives 2.7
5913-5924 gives 3.0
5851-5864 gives 4.4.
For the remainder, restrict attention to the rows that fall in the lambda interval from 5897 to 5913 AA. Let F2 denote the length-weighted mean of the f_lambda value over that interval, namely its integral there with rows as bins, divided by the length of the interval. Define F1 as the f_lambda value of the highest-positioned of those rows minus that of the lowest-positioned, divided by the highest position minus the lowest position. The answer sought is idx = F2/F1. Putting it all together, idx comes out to 341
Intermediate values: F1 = 0.1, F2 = 26.1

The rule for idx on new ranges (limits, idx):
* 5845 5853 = -53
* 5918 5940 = -288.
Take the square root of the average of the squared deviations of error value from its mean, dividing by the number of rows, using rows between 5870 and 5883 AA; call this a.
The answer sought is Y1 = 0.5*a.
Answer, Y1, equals 0.18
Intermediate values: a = 0.37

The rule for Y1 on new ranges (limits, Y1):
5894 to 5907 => 0.22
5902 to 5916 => 0.23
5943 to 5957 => 0.04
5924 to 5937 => 0.12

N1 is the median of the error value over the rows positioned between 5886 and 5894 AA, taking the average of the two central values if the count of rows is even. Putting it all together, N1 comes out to 1.70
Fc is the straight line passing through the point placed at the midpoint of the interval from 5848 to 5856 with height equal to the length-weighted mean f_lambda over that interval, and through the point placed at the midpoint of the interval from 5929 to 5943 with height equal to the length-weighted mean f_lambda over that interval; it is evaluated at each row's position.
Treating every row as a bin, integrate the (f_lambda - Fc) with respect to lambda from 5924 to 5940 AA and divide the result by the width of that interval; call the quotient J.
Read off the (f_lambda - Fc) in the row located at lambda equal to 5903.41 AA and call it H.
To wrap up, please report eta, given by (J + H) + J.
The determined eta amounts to 0.0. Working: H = 0.2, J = -0.1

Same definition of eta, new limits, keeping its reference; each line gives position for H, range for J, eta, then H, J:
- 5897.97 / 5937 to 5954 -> 0.9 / -1.9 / 1.4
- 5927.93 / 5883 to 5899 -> -5.5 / 1.0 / -3.2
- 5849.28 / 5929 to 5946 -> 0.6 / 0.6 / 0.0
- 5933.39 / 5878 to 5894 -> -5.1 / -0.2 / -2.4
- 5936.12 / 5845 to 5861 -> -0.1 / -0.3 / 0.1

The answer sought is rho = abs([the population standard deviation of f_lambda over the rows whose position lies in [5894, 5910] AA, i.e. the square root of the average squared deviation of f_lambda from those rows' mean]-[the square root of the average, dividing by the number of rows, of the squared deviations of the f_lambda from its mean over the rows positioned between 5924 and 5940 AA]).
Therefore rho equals 0.40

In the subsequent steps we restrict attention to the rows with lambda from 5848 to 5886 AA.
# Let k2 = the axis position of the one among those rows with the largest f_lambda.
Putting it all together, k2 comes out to 5876.28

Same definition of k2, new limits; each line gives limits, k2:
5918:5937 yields 5925.20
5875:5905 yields 5876.28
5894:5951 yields 5941.59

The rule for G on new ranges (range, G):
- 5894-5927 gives 0.55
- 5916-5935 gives 0.43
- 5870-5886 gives 0.71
